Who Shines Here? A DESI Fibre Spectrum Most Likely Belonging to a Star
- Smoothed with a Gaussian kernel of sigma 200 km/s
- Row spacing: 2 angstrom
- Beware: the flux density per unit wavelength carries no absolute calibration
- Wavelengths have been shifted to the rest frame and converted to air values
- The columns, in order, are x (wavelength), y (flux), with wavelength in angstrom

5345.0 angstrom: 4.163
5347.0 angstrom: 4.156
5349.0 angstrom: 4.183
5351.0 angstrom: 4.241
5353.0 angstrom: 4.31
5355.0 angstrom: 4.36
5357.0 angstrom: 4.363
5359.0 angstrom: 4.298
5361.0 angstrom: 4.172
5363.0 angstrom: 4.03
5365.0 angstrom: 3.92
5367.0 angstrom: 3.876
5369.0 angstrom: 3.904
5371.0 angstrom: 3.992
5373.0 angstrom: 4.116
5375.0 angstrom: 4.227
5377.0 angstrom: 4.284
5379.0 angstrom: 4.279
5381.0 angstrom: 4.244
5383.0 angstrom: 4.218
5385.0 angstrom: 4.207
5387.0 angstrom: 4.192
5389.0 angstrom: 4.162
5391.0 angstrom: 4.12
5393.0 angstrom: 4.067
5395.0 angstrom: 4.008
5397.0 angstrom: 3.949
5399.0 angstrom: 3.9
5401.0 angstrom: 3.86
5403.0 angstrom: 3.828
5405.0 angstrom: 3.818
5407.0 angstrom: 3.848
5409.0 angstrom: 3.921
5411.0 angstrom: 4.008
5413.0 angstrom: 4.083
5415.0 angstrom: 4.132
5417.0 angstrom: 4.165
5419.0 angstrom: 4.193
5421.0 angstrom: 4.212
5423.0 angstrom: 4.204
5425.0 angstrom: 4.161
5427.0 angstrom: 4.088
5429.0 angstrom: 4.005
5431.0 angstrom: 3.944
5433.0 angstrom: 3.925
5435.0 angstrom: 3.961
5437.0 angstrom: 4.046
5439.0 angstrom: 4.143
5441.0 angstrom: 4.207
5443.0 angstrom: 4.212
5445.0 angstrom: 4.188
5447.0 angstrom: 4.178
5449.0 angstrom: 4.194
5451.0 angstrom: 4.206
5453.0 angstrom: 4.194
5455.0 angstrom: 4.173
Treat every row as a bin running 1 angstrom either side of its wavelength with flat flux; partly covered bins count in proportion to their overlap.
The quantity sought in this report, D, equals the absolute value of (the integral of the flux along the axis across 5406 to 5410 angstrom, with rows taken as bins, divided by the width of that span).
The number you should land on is 3.88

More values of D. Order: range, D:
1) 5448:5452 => 4.20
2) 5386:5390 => 4.18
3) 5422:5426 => 4.18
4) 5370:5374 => 4.05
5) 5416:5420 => 4.18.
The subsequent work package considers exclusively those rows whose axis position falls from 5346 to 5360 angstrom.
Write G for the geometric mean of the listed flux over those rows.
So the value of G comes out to 4.272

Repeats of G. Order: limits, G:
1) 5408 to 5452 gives 4.107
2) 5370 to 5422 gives 4.076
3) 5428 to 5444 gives 4.054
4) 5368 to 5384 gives 4.156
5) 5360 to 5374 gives 4.000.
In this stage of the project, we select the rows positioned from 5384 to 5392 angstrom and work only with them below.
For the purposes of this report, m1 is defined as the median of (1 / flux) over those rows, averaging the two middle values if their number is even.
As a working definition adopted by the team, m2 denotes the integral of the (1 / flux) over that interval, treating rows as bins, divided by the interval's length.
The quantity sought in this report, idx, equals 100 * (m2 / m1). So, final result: 100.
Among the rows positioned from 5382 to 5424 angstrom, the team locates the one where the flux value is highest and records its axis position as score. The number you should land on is 5383.0 angstrom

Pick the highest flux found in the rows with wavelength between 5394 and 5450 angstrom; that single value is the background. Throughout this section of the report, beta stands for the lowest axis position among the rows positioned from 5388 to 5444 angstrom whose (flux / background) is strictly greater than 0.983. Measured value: 5389.0 angstrom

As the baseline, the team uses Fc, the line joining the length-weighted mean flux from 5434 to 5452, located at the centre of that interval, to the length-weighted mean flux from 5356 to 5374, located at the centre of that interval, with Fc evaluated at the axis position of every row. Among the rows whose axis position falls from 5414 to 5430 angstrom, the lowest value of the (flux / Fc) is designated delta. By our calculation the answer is 0.969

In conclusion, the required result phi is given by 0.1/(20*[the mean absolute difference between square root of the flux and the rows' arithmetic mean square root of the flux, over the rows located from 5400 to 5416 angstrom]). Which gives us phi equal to 0.2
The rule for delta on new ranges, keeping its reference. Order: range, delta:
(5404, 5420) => 0.928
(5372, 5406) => 0.928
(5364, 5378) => 0.951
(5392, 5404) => 0.931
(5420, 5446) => 0.948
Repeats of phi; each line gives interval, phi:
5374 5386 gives 0.8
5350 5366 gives 0.2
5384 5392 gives 0.7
